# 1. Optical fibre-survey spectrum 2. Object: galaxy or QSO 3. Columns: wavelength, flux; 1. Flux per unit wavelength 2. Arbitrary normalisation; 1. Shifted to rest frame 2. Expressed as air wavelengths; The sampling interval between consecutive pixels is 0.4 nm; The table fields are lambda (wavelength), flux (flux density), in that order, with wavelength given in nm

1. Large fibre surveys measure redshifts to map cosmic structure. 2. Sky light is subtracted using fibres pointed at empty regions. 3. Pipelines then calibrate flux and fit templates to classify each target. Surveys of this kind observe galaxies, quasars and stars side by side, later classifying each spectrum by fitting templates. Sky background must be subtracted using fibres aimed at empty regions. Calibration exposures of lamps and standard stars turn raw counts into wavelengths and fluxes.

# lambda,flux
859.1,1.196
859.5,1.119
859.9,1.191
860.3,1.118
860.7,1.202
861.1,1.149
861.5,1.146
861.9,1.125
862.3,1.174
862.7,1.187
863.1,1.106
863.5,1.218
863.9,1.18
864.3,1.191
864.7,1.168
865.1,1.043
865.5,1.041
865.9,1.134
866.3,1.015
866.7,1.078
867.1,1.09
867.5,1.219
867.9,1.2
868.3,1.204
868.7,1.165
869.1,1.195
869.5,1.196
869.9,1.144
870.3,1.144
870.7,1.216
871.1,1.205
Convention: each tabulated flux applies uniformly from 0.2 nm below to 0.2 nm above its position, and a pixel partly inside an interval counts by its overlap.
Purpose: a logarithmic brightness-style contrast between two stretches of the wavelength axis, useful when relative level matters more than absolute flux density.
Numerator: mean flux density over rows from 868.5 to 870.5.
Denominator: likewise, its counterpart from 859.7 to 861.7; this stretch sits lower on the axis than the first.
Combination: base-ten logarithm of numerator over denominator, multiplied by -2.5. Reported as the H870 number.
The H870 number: -0.01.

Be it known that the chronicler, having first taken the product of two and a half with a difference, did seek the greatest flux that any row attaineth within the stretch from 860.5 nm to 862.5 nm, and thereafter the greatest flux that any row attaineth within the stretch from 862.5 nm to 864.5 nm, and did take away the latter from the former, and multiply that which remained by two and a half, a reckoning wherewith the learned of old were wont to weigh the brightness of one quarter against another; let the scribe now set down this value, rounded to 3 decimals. -0.040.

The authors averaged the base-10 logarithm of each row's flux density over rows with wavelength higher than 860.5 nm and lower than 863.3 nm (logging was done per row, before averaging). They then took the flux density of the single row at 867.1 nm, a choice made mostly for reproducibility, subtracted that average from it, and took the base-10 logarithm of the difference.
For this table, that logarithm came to 0.012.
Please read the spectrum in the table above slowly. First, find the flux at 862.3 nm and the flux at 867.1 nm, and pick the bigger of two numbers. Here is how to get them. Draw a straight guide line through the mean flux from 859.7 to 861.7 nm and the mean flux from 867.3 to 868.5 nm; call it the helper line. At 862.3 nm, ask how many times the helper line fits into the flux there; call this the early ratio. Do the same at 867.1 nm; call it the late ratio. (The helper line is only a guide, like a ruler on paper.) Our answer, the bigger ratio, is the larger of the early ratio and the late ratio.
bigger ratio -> 1.002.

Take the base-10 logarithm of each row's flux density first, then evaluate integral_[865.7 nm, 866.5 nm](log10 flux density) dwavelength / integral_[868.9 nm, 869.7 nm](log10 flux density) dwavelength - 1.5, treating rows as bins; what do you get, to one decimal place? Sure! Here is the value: -1.1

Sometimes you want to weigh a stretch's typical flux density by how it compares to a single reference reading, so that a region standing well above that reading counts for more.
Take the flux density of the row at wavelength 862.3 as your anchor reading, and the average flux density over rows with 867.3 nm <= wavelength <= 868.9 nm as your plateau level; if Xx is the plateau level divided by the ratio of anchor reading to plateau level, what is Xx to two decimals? 1.22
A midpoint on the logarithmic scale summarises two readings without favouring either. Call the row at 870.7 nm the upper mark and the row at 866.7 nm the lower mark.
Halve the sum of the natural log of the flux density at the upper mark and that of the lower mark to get 0.14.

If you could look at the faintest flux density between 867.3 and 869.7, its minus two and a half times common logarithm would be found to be -0.17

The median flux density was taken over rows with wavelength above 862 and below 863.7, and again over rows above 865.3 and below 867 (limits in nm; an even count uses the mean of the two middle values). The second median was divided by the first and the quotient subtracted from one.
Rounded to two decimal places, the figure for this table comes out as 0.10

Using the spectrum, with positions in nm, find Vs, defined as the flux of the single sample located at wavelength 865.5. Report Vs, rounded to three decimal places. 1.041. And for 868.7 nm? 1.165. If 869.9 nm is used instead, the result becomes 1.144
